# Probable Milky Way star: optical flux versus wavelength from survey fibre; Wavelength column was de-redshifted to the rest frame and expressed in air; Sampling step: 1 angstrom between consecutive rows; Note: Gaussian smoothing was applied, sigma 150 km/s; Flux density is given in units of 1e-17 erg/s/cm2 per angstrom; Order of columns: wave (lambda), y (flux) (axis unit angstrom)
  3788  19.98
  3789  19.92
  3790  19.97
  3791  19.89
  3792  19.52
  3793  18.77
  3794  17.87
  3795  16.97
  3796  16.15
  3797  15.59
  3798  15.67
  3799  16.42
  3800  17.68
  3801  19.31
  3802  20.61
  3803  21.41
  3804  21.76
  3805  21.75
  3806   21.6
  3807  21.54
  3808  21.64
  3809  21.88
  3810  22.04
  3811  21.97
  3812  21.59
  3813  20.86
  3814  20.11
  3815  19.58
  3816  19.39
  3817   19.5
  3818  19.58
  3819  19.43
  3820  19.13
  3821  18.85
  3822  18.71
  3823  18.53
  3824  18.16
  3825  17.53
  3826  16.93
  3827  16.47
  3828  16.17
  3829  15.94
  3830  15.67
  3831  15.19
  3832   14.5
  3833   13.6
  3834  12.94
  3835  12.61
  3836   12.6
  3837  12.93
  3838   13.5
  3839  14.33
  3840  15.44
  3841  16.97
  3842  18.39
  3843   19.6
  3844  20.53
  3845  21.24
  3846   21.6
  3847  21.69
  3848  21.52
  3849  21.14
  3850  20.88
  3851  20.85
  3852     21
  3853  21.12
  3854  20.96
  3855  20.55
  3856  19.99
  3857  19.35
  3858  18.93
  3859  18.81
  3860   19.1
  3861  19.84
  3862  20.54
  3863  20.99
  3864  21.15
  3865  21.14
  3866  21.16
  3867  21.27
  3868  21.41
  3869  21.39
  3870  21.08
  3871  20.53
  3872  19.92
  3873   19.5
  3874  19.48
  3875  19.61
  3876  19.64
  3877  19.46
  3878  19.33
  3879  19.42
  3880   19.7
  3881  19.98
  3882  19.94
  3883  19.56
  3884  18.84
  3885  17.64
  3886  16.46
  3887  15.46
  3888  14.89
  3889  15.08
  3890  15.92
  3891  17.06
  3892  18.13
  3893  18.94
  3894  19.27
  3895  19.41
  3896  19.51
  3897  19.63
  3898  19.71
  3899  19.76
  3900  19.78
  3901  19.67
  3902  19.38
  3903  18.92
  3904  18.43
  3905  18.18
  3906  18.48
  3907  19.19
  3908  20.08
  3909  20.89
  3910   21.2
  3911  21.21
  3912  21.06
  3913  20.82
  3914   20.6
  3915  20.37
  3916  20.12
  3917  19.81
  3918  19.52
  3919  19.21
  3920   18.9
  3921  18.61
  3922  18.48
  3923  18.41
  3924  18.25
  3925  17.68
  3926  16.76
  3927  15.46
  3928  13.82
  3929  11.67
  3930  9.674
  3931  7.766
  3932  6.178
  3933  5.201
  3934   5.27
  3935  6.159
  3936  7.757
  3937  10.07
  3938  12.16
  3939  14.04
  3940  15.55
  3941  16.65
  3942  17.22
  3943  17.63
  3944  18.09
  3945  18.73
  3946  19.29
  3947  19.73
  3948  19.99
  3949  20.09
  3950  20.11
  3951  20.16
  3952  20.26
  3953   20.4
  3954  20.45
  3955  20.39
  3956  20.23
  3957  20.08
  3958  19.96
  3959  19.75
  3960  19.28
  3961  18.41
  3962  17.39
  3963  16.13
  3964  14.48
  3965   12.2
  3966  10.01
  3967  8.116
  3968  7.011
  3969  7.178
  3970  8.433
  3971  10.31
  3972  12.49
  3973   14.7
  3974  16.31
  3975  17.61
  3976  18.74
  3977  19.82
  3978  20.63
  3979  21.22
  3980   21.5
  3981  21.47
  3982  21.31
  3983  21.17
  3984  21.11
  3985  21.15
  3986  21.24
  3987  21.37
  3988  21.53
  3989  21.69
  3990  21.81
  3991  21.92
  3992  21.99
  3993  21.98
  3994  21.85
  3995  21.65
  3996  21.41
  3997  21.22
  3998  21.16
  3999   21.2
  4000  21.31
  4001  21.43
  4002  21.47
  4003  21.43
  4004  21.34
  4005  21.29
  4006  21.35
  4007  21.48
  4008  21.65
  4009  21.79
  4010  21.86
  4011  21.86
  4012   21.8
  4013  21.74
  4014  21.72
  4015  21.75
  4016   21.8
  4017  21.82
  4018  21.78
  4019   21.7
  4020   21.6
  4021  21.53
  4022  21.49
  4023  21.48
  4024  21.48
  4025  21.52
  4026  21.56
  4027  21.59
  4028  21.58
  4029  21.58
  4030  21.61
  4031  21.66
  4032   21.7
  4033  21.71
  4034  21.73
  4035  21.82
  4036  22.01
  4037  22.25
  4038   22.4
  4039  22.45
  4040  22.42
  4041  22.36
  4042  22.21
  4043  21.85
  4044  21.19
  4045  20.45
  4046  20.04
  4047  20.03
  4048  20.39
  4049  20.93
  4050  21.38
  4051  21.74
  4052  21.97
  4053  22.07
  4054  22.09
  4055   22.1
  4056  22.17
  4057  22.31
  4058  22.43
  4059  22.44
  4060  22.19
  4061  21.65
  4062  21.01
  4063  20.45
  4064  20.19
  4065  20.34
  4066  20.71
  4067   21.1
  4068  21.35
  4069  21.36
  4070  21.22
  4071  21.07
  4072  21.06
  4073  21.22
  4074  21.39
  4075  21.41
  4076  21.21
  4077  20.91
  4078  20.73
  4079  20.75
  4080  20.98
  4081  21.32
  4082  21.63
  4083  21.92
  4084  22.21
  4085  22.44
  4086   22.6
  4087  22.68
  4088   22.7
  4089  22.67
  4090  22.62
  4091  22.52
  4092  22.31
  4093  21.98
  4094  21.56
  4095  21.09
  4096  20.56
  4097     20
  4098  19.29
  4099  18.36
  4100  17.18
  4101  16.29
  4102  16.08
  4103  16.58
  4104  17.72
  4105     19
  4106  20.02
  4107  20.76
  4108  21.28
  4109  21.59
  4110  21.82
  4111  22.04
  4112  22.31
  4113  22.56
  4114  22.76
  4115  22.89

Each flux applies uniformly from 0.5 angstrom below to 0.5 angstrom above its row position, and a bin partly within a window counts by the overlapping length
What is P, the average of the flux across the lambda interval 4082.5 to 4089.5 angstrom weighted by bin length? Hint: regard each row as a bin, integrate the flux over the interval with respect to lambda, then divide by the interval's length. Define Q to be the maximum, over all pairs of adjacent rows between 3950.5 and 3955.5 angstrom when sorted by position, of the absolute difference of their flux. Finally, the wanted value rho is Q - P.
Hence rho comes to -22.3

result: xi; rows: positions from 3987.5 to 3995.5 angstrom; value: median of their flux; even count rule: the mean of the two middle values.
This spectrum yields 21.8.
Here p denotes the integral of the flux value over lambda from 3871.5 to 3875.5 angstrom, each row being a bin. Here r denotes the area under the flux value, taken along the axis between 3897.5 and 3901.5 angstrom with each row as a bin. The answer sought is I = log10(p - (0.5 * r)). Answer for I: 1.59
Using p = 79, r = 79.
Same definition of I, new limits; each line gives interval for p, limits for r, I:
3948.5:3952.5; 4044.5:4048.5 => 1.60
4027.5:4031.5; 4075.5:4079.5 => 1.65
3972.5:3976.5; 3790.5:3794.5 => 1.47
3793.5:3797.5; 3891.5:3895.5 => 1.46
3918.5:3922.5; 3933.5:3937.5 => 1.78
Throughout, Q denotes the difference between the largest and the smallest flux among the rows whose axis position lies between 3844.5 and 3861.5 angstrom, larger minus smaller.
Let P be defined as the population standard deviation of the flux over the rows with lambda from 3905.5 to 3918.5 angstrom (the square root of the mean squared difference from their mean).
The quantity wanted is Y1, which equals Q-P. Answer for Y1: 2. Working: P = 0.8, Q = 2.9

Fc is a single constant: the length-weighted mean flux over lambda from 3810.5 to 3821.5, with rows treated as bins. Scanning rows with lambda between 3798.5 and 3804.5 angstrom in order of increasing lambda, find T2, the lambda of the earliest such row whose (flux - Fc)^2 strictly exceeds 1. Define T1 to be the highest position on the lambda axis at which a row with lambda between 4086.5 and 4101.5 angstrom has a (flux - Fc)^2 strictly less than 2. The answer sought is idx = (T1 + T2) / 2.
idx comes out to 3948.5 angstrom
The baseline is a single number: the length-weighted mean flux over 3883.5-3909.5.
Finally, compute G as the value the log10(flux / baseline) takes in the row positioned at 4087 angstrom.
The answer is 0.09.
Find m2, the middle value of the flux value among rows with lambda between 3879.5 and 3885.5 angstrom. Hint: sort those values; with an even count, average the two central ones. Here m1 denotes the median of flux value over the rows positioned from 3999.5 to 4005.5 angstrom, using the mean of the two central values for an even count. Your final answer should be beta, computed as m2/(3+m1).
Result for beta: 0.8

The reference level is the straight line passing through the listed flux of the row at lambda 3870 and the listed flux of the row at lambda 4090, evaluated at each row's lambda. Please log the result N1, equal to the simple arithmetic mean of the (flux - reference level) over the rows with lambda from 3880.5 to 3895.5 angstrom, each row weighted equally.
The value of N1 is -3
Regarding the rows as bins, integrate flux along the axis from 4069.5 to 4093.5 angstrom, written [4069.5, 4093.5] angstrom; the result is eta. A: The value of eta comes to 522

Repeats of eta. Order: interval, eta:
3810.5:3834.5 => 430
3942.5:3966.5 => 443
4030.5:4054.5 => 519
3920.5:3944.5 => 319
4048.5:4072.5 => 515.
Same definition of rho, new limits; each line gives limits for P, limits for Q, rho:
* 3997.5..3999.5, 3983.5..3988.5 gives -21.0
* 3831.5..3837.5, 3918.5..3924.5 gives -12.9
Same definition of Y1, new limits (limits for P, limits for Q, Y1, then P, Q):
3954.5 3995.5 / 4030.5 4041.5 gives -4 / 4.7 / 0.8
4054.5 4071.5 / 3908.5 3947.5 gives 15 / 0.7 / 16.0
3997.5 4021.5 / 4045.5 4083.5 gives 2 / 0.2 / 2.4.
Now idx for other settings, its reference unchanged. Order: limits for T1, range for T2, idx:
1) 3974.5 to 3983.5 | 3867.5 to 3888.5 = 3925.5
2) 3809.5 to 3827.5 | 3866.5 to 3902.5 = 3844.5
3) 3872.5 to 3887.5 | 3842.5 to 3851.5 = 3864.5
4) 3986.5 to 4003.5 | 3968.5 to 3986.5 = 3984.5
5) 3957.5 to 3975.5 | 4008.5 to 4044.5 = 3984.5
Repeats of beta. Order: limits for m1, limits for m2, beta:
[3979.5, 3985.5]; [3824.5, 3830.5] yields 0.7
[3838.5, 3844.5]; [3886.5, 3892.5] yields 0.8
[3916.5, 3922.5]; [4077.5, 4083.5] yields 1.0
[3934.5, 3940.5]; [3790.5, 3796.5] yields 1.3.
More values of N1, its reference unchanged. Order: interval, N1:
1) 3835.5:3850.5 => -3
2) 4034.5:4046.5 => 0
